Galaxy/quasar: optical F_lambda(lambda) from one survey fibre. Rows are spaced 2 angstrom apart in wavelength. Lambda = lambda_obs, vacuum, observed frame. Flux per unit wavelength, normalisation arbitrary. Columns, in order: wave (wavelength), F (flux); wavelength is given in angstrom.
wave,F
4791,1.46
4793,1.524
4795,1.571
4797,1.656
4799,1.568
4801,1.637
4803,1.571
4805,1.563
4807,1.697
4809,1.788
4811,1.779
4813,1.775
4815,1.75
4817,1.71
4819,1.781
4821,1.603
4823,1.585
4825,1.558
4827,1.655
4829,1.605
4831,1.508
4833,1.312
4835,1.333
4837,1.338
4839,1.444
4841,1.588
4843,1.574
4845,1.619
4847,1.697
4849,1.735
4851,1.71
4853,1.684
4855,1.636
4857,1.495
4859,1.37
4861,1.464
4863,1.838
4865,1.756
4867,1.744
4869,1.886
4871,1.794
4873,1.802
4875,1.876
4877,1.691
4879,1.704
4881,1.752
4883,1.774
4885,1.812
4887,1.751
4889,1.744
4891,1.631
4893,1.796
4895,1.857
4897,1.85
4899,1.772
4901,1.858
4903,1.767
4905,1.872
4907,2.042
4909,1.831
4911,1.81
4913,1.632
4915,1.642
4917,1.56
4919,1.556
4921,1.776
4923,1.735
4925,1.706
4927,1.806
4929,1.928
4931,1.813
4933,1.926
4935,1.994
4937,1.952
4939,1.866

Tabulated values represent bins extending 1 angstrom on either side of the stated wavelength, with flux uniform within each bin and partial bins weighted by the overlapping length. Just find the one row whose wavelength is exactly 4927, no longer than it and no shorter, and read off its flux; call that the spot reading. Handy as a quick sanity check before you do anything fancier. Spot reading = 1.806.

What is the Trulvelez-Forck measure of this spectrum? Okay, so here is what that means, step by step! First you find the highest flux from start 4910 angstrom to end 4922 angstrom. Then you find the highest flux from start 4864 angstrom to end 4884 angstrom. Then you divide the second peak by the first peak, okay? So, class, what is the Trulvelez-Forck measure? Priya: 1.04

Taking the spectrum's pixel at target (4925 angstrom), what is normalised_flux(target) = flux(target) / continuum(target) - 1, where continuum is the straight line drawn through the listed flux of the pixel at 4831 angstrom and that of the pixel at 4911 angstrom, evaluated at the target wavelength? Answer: -0.08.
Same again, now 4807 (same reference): 0.20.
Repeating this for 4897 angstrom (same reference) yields 0.05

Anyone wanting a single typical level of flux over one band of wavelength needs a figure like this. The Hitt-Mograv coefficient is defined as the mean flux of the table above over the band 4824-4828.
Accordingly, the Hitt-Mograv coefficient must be 1.61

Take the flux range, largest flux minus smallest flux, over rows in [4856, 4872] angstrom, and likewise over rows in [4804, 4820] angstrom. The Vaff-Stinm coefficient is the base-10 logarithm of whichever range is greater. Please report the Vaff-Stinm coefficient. -0.29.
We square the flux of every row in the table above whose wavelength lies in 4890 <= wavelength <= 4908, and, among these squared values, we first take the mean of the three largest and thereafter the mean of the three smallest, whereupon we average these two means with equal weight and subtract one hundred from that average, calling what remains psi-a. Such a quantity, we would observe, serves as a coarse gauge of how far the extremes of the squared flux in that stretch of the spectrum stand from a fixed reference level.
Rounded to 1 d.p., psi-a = -96.7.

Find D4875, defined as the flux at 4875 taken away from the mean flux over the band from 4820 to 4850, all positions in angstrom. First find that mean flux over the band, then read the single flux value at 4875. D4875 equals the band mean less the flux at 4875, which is -0.33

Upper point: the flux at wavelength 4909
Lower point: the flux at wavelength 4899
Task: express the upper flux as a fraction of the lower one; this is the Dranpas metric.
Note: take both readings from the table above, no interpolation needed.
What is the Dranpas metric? 1.03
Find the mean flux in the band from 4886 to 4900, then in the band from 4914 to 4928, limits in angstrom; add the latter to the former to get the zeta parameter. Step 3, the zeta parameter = 3.45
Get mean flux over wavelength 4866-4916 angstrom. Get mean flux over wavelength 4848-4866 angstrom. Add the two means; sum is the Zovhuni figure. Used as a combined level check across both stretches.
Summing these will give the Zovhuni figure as 3.42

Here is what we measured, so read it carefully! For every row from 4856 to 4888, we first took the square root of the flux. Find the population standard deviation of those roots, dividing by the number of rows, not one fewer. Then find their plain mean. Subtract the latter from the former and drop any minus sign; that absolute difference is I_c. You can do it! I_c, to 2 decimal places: 1.25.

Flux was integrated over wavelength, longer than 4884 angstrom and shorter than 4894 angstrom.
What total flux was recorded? 17.5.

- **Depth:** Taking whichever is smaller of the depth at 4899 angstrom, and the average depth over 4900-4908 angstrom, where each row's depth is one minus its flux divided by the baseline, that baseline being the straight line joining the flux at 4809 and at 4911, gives -0.04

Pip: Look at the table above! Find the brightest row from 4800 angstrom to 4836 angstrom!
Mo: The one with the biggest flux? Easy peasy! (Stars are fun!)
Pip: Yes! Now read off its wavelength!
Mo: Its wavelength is 4809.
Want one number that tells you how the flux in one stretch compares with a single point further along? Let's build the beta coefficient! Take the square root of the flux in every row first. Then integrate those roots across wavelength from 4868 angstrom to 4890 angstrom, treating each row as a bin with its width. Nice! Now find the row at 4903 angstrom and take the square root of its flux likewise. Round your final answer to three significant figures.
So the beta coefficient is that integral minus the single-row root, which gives 28.0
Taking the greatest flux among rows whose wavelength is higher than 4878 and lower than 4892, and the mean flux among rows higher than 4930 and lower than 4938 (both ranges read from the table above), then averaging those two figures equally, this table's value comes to 1.87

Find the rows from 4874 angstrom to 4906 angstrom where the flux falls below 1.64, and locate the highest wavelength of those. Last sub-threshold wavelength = 4891 angstrom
